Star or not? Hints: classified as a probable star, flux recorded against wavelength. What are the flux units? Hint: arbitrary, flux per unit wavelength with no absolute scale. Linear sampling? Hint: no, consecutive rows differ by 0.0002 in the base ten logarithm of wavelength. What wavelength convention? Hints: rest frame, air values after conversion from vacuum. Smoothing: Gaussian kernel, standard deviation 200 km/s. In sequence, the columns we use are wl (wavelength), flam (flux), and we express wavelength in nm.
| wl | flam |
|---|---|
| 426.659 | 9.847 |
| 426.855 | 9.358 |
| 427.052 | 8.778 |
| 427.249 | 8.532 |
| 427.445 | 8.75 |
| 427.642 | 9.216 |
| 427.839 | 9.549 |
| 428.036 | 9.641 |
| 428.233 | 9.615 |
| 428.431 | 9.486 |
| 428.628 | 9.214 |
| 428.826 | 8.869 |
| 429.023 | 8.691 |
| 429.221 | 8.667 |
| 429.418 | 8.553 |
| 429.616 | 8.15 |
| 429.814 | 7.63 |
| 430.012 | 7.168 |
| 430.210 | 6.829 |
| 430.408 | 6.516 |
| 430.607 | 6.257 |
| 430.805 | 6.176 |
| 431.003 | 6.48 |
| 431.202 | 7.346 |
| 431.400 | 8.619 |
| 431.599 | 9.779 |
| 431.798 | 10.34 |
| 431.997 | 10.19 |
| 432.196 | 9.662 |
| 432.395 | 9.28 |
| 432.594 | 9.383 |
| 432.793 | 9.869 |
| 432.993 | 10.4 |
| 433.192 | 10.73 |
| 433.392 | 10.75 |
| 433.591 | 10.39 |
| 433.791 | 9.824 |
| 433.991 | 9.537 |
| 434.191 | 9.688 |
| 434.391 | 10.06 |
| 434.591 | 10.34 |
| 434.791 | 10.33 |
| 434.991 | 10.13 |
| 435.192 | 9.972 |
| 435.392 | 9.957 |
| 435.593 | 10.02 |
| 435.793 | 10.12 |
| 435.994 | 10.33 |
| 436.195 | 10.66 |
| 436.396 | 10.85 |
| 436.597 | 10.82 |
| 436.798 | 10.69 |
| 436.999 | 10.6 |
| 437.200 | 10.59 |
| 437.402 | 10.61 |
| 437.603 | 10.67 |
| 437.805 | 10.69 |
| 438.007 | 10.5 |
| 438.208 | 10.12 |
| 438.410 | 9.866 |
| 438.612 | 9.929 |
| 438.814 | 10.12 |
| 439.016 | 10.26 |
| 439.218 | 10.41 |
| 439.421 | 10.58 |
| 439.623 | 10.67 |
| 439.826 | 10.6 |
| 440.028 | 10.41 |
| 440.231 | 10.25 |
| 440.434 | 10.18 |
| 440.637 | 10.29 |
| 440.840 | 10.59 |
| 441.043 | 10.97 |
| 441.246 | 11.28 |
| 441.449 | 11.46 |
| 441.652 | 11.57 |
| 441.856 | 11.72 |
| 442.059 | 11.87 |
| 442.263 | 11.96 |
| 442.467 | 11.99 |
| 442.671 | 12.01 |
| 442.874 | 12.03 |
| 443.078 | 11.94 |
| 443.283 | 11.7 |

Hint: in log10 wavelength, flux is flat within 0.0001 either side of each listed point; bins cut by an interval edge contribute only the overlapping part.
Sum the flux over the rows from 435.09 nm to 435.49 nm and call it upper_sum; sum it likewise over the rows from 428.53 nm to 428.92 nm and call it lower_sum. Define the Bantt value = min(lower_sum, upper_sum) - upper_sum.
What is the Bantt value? -1.8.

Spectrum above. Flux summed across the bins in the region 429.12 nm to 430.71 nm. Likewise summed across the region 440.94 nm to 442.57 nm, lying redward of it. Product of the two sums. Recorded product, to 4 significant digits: 5548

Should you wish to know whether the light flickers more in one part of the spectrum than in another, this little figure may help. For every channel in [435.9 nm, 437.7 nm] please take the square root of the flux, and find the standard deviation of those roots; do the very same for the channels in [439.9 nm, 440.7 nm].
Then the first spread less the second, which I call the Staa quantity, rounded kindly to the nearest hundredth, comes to 0.01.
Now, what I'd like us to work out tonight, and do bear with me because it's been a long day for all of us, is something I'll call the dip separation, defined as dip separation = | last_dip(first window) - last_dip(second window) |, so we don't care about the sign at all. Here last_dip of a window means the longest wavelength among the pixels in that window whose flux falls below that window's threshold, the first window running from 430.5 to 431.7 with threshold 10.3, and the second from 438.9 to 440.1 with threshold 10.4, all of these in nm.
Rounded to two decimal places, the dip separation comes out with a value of 7.42 nm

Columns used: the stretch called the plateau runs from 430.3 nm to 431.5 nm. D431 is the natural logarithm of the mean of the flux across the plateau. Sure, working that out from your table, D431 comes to 1.93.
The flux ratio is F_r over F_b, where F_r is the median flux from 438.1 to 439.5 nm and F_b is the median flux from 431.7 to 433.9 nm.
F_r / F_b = 0.99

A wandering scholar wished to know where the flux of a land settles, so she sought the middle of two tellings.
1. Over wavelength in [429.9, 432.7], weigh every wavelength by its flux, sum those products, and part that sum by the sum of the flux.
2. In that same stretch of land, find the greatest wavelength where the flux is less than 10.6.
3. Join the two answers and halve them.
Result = 432.01 nm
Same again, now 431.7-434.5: 433.74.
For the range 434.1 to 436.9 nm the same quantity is 435.75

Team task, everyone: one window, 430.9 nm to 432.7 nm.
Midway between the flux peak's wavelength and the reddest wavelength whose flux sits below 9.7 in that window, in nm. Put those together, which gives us 432.20 nm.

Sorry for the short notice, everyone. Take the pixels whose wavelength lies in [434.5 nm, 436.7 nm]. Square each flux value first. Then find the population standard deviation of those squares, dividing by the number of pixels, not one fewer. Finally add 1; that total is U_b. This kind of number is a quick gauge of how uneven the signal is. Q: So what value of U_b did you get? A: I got 7.5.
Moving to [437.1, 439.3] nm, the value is 6.9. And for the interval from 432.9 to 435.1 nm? 8.7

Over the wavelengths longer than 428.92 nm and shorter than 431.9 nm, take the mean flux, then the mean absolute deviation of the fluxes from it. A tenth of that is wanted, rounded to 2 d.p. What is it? 0.11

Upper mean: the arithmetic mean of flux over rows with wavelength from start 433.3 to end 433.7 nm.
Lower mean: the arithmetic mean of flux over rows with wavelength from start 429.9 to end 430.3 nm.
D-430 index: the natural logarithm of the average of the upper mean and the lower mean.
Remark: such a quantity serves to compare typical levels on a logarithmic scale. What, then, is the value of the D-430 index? 2.17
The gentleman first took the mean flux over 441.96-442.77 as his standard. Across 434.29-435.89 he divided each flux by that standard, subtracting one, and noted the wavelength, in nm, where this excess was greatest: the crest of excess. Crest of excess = 434.591 nm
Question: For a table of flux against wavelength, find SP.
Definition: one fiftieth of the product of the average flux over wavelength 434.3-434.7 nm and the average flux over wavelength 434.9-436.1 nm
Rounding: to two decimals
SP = 2.06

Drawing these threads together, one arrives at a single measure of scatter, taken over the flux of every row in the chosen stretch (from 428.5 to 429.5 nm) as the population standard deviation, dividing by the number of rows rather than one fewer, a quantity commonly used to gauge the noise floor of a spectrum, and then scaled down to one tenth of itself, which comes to 0.02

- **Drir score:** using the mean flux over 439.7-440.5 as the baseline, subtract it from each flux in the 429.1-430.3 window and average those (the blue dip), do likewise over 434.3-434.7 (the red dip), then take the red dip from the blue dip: -2.4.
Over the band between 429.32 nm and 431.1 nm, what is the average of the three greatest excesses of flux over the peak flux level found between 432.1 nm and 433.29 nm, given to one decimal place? -2.6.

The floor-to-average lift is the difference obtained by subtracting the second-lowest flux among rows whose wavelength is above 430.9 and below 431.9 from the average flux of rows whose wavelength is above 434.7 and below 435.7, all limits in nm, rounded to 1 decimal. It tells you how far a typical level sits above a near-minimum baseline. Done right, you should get 2.7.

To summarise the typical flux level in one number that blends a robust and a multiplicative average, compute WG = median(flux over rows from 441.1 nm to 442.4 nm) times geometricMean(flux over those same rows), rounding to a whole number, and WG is 136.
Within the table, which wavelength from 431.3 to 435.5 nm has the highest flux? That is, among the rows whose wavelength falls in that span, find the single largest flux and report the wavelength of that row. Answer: 433.392 nm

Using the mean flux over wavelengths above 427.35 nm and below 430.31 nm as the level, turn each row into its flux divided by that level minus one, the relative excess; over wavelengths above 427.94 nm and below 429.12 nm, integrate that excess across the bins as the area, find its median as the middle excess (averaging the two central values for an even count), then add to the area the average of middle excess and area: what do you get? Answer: 0.2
